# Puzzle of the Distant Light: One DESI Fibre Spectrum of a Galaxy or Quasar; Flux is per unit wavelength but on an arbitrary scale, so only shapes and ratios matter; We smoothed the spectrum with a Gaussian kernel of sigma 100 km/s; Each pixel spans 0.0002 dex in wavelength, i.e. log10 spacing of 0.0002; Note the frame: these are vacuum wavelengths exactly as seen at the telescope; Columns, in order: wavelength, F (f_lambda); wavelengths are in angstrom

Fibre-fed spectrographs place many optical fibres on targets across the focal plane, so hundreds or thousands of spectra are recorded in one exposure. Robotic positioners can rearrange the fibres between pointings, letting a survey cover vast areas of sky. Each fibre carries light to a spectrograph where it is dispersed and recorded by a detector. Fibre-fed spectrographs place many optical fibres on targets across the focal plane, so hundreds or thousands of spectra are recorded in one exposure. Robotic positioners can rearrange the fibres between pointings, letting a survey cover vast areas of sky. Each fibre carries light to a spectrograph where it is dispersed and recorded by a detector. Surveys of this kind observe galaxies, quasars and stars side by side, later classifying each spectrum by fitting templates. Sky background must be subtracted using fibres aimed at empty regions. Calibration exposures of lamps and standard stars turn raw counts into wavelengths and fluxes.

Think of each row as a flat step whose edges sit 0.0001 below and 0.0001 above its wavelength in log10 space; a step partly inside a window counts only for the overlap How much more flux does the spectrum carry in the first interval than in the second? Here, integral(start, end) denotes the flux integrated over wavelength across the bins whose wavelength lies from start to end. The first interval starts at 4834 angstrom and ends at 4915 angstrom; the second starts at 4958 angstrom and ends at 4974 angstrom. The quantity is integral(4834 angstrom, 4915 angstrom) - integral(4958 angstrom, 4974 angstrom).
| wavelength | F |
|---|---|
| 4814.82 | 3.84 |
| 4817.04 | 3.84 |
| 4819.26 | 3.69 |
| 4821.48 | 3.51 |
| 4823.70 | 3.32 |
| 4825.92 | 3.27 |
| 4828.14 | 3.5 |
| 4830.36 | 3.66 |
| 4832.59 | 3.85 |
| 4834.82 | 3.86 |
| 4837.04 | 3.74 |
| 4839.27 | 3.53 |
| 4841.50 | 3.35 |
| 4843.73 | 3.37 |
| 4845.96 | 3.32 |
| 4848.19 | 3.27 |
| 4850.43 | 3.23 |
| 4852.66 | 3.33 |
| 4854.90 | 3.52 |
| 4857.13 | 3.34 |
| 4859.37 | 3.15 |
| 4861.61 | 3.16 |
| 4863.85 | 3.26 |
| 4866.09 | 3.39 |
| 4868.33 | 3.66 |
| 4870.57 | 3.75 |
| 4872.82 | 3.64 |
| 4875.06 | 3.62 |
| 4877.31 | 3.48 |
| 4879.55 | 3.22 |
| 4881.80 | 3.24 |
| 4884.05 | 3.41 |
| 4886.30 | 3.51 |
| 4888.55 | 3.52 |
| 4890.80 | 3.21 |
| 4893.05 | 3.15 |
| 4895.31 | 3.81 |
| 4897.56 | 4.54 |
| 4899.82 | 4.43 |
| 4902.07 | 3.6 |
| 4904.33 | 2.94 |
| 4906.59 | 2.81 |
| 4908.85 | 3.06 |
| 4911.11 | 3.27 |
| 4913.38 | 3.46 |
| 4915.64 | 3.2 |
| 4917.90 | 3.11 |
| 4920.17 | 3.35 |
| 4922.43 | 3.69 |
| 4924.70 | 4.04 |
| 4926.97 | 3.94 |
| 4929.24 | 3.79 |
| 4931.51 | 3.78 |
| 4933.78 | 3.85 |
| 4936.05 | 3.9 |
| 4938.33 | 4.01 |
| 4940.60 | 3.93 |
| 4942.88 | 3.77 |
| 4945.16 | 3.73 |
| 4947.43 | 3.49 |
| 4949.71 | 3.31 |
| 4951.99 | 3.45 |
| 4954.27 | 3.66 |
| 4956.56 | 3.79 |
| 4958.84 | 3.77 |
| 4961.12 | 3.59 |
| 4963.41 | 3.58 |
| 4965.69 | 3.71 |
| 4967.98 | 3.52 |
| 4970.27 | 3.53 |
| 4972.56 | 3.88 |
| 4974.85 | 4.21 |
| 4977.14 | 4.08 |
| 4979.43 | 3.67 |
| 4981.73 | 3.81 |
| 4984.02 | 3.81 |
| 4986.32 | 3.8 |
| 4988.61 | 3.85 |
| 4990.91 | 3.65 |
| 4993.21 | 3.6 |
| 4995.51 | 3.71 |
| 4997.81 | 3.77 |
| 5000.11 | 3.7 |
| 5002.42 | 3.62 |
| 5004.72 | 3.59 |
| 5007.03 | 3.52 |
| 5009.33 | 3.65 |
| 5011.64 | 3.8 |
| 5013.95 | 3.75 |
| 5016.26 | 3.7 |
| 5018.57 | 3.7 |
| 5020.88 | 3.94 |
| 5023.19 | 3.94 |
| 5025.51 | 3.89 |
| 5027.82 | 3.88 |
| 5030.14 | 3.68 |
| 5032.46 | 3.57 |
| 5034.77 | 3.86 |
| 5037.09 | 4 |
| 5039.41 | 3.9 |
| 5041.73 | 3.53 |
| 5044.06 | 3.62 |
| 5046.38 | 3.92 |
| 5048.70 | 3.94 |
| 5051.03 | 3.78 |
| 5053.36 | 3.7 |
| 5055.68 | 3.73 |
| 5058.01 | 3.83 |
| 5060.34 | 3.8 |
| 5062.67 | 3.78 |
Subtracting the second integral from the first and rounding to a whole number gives 220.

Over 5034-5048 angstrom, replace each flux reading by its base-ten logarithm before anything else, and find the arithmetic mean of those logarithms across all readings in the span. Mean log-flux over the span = 0.580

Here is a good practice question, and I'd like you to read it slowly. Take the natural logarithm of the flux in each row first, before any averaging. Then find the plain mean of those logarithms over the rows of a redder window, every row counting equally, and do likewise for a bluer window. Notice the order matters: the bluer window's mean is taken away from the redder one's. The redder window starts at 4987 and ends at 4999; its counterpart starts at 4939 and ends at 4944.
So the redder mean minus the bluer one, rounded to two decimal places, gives -0.04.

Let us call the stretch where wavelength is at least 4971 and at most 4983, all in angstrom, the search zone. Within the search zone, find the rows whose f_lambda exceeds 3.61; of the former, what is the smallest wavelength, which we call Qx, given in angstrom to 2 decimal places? 4972.56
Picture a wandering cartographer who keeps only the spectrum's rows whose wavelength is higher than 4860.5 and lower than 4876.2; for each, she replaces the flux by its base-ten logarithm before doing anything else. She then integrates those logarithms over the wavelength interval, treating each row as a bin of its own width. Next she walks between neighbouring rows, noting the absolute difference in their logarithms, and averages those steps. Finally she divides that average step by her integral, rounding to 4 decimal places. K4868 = 0.0018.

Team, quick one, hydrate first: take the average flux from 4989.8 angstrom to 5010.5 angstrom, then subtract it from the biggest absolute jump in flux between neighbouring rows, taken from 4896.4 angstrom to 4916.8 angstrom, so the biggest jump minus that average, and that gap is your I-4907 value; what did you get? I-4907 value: -2.8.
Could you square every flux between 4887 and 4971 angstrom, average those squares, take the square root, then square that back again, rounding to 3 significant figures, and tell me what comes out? 13.1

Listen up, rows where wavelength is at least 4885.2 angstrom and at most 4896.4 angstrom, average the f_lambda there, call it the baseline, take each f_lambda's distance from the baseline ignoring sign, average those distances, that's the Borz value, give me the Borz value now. 0.21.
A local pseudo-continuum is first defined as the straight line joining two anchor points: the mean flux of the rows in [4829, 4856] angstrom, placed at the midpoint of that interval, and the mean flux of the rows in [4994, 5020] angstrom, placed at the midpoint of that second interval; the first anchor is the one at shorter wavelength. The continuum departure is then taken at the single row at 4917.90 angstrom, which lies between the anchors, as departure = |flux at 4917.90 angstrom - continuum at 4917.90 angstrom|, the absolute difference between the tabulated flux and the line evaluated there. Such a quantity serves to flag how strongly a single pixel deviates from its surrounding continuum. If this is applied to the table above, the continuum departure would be 0.48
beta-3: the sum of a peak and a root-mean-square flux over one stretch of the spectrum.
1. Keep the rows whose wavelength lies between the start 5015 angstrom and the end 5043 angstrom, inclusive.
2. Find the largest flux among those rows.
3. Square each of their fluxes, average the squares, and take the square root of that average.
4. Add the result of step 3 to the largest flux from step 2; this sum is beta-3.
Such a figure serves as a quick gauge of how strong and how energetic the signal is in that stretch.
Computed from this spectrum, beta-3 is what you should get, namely 7.8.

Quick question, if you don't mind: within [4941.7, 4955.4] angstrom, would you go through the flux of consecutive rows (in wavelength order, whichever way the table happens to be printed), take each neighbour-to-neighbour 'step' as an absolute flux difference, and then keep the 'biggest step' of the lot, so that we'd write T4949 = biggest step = 0.24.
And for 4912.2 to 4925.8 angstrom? 0.35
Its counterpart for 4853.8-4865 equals 0.19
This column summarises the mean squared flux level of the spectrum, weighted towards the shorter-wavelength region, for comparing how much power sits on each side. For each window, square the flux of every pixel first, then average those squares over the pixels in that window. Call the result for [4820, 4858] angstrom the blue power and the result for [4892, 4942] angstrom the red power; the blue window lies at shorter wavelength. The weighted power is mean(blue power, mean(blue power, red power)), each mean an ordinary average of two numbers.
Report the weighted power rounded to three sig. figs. 12.4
